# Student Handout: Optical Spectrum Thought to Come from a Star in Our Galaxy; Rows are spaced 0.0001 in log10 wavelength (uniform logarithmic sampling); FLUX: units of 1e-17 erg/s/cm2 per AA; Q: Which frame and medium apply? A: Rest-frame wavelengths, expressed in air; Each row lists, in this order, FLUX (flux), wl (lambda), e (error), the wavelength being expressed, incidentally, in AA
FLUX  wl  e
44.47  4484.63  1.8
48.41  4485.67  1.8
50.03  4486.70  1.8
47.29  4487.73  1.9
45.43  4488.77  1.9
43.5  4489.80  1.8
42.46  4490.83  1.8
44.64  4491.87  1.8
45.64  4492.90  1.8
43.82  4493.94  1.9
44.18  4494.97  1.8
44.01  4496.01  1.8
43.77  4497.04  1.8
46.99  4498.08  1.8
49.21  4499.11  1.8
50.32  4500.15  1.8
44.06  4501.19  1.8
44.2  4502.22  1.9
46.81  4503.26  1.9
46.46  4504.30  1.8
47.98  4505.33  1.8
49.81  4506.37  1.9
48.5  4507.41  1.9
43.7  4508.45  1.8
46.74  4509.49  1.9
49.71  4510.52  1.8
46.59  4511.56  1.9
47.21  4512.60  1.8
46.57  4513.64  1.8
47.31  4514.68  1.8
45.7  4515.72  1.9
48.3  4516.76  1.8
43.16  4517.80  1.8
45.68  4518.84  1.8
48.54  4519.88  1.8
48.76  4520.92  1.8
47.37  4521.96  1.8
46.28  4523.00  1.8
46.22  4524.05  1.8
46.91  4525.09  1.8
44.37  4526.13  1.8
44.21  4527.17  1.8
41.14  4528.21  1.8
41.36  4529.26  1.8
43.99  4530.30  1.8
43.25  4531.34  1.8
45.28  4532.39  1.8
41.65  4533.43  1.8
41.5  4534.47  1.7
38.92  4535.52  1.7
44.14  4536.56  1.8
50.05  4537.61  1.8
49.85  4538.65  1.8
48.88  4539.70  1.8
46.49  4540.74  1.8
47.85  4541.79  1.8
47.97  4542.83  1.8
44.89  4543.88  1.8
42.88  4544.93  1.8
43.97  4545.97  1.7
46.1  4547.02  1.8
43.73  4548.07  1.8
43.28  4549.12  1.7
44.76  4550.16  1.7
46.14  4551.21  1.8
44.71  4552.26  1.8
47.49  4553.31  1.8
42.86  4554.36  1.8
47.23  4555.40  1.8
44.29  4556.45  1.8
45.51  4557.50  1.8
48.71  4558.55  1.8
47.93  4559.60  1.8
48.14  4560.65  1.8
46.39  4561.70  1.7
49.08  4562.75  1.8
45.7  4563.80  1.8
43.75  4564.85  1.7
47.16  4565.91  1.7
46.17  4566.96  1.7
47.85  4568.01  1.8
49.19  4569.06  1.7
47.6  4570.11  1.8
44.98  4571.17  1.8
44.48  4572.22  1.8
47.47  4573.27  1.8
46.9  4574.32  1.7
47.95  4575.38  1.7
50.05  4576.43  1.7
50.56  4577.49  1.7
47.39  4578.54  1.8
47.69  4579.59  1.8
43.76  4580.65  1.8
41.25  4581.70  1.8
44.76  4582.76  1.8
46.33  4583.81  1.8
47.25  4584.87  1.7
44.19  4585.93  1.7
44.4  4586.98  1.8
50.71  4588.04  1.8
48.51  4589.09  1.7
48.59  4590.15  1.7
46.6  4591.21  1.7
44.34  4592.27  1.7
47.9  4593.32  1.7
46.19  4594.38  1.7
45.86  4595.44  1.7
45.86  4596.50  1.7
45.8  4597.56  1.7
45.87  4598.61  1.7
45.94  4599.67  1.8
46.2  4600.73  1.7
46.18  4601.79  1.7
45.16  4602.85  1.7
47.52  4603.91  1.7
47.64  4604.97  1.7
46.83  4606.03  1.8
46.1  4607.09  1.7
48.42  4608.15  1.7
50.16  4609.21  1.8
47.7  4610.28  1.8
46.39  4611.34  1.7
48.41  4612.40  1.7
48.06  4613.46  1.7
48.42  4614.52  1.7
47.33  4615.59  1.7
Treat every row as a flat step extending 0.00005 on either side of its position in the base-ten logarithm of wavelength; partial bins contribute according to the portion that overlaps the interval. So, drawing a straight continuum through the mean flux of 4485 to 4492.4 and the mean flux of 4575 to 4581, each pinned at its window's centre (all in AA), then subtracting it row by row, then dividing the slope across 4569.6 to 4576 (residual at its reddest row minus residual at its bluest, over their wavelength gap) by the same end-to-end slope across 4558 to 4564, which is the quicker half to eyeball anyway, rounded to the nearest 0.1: -0.1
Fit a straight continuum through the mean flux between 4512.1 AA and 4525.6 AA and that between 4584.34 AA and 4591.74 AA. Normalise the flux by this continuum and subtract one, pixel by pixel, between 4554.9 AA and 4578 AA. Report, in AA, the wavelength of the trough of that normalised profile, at 4564.85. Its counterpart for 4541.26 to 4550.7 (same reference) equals 4544.93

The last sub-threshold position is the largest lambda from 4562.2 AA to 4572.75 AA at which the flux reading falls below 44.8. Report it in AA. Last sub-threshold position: 4572.22 AA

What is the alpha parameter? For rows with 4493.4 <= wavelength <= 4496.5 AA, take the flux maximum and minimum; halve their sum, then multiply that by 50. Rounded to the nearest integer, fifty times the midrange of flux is 2200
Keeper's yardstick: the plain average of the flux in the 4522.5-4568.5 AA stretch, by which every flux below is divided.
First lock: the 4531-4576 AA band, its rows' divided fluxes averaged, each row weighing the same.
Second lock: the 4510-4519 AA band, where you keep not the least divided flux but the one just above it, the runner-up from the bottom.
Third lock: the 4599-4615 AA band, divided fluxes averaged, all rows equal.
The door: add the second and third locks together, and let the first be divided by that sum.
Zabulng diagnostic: 0.494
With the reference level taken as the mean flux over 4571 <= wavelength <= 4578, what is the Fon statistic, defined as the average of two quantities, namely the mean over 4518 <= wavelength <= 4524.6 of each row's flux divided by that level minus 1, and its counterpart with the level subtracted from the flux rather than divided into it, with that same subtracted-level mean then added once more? -1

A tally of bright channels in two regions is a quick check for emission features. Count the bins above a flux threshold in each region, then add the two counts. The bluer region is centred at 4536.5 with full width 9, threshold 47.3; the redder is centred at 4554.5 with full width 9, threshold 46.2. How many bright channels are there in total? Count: 6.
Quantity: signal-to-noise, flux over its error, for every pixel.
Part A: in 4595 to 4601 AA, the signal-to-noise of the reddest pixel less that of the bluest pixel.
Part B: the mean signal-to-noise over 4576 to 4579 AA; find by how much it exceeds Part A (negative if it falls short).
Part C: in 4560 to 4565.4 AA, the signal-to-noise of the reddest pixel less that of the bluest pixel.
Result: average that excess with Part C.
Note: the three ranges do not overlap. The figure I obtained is 13.6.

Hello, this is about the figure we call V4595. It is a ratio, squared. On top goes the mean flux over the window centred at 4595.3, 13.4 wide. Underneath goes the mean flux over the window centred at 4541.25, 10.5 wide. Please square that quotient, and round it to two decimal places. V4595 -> 0.99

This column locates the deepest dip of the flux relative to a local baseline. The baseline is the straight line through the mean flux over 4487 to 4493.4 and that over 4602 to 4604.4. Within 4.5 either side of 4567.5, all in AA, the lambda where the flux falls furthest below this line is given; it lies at 4564.85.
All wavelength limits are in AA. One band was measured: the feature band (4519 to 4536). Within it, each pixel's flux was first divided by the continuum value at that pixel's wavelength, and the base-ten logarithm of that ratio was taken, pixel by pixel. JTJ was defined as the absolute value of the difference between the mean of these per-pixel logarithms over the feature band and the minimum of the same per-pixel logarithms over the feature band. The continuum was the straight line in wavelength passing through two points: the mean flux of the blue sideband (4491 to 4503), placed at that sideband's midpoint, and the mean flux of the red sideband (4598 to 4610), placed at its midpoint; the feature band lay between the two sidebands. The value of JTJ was 0.057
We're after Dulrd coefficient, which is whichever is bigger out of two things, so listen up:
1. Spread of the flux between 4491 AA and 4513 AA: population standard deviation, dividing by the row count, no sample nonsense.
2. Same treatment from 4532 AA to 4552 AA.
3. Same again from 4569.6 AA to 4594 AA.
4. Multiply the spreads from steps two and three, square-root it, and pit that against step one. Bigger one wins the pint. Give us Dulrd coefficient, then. 2.57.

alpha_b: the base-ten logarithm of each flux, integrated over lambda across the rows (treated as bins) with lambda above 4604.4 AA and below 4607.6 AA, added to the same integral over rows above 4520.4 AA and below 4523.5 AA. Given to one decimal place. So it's 10.6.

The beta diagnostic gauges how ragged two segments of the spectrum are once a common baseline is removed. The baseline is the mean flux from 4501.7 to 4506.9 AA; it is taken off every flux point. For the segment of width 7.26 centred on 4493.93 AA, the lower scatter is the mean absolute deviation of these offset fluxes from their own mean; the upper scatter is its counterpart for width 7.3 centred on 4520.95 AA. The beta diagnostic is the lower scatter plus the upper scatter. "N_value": 2.1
